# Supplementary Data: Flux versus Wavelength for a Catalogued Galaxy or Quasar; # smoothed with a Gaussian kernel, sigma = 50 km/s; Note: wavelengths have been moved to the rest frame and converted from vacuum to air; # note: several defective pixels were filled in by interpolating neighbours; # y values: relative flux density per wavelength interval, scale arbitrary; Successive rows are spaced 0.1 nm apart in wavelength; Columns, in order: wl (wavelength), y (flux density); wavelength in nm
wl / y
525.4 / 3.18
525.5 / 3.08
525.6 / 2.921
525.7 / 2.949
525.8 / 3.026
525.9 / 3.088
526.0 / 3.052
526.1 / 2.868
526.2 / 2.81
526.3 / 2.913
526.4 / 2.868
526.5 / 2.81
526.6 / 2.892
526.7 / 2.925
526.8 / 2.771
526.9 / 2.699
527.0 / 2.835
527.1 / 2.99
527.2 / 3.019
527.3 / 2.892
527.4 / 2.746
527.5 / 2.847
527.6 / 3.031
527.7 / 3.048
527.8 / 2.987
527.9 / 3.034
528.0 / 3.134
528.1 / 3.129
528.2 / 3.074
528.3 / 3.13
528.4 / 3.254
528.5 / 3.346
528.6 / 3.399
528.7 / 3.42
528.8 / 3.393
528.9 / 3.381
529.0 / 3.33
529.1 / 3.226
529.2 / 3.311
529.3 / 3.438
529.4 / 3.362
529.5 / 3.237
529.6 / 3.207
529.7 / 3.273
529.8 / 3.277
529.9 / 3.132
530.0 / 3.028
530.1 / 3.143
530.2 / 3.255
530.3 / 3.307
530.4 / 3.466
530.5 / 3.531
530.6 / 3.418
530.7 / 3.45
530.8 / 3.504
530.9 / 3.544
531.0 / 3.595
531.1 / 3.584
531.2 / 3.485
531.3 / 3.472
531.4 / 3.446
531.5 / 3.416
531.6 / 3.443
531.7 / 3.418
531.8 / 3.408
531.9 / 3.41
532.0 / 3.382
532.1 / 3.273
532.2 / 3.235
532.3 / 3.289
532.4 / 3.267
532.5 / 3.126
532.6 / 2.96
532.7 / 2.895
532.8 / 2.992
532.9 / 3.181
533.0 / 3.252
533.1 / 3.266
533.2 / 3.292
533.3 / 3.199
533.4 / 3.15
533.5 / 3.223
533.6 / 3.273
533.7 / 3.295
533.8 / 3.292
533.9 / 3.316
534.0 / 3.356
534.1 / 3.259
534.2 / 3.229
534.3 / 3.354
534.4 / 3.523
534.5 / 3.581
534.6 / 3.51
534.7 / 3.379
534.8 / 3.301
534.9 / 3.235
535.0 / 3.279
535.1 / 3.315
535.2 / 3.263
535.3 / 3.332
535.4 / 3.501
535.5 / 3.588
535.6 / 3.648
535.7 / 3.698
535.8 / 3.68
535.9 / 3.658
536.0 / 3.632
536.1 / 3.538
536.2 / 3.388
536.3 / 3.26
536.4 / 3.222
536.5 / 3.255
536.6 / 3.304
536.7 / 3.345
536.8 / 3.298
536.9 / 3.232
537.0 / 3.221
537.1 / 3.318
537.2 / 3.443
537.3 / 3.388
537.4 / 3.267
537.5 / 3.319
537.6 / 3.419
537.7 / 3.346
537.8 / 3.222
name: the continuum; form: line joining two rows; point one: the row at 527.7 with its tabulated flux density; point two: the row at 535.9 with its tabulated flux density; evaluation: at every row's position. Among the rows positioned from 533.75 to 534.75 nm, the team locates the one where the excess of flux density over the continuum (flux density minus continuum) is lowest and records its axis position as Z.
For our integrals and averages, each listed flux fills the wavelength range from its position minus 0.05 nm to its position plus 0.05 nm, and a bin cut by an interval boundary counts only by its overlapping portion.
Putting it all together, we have 534.2 nm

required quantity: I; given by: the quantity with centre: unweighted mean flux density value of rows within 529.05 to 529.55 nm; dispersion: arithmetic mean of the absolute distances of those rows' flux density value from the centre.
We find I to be 0.07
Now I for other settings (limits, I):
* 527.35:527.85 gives 0.11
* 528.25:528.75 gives 0.09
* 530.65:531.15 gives 0.05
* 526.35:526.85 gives 0.05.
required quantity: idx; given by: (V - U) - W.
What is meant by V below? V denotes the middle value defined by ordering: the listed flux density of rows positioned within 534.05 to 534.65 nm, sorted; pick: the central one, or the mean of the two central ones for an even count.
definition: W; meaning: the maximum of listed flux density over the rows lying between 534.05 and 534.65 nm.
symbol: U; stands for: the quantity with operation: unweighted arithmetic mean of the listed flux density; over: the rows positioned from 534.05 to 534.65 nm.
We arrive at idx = -3.56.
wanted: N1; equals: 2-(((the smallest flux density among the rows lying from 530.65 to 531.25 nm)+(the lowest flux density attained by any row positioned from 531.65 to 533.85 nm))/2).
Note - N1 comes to -1.17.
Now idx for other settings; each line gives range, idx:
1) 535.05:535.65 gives -3.67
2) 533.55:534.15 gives -3.36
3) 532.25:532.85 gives -3.32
